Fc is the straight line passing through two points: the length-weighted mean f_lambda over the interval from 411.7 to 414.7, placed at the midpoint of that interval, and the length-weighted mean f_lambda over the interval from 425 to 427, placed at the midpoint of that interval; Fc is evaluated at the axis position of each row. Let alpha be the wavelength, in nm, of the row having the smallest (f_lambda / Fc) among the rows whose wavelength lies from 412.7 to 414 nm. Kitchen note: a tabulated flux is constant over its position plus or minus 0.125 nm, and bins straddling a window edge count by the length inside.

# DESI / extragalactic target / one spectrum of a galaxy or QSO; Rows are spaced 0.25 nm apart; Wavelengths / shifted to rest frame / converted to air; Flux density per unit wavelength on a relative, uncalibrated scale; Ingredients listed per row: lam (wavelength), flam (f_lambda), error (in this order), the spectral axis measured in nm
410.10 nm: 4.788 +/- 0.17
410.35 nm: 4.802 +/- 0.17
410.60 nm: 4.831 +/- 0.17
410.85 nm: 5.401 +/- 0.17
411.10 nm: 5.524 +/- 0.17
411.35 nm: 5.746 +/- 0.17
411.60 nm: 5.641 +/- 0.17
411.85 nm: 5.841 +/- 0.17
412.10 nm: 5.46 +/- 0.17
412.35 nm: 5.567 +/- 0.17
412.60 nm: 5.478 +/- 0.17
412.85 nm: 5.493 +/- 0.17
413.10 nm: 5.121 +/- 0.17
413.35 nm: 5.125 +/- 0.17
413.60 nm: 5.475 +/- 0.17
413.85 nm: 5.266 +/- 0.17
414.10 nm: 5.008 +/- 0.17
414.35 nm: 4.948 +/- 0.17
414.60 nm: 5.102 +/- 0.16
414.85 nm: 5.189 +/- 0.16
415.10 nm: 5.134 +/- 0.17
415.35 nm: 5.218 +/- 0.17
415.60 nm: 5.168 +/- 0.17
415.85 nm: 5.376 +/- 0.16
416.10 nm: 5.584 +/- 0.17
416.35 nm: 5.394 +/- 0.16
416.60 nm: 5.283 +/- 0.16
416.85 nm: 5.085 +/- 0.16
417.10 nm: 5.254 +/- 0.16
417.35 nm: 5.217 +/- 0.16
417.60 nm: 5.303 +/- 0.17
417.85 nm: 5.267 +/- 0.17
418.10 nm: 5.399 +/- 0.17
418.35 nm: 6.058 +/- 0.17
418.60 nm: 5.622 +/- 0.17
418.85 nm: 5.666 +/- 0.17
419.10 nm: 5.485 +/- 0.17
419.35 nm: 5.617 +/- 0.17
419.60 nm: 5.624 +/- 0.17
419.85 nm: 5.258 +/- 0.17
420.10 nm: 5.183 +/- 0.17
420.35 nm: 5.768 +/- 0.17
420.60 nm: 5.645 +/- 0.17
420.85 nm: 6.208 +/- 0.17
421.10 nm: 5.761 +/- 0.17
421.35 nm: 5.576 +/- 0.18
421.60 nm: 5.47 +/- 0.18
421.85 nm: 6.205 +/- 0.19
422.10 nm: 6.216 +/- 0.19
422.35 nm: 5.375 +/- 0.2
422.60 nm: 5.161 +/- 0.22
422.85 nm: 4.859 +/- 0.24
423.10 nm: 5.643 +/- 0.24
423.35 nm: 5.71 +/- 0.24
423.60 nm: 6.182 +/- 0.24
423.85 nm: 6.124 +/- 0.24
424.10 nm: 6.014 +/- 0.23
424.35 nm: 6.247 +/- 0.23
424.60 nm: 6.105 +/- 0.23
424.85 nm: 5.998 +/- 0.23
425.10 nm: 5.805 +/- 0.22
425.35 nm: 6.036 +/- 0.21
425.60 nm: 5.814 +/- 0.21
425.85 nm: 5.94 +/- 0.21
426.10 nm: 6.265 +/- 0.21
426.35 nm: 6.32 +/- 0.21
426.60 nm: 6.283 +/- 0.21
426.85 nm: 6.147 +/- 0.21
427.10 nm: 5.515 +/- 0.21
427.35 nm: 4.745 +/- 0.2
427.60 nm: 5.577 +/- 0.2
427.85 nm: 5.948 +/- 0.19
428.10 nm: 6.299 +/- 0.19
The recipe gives 413.35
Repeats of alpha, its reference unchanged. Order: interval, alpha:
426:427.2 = 427.10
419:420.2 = 420.10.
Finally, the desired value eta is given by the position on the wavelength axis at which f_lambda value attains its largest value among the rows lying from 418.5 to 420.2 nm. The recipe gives 418.85 nm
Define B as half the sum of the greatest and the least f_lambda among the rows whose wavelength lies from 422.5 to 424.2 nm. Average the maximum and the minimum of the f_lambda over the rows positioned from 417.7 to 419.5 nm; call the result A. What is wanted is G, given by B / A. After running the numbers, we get 0.97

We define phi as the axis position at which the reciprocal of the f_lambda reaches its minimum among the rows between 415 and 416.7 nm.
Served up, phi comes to 416.10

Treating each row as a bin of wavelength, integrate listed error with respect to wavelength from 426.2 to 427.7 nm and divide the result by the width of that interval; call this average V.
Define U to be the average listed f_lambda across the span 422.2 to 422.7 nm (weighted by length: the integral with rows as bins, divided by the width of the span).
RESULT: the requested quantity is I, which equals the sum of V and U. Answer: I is 5.53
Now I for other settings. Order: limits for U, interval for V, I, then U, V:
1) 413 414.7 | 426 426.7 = 5.36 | 5.15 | 0.210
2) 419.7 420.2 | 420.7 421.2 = 5.41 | 5.24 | 0.170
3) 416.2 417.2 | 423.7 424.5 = 5.50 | 5.26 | 0.233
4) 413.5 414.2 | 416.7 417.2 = 5.41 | 5.25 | 0.160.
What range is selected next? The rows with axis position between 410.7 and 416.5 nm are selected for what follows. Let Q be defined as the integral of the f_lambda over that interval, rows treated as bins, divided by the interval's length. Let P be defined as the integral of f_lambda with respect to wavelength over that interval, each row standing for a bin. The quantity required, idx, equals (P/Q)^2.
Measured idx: 34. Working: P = 31.1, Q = 5.36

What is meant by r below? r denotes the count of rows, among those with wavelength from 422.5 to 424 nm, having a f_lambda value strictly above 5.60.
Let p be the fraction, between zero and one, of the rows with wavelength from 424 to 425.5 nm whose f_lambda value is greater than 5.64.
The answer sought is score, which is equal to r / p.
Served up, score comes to 4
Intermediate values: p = 1.00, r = 4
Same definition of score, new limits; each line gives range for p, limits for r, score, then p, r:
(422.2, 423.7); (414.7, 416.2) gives 0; 0.50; 0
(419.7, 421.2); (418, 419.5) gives 6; 0.67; 4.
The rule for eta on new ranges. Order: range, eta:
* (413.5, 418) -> 416.10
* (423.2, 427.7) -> 426.35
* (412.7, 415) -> 412.85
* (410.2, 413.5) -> 411.85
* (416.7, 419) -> 418.35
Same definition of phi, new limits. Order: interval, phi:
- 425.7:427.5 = 426.35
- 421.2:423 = 422.10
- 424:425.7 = 424.35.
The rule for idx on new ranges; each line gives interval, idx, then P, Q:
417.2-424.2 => 49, 39.4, 5.63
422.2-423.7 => 2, 8.2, 5.49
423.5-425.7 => 5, 13.3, 6.04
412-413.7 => 3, 9.2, 5.39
